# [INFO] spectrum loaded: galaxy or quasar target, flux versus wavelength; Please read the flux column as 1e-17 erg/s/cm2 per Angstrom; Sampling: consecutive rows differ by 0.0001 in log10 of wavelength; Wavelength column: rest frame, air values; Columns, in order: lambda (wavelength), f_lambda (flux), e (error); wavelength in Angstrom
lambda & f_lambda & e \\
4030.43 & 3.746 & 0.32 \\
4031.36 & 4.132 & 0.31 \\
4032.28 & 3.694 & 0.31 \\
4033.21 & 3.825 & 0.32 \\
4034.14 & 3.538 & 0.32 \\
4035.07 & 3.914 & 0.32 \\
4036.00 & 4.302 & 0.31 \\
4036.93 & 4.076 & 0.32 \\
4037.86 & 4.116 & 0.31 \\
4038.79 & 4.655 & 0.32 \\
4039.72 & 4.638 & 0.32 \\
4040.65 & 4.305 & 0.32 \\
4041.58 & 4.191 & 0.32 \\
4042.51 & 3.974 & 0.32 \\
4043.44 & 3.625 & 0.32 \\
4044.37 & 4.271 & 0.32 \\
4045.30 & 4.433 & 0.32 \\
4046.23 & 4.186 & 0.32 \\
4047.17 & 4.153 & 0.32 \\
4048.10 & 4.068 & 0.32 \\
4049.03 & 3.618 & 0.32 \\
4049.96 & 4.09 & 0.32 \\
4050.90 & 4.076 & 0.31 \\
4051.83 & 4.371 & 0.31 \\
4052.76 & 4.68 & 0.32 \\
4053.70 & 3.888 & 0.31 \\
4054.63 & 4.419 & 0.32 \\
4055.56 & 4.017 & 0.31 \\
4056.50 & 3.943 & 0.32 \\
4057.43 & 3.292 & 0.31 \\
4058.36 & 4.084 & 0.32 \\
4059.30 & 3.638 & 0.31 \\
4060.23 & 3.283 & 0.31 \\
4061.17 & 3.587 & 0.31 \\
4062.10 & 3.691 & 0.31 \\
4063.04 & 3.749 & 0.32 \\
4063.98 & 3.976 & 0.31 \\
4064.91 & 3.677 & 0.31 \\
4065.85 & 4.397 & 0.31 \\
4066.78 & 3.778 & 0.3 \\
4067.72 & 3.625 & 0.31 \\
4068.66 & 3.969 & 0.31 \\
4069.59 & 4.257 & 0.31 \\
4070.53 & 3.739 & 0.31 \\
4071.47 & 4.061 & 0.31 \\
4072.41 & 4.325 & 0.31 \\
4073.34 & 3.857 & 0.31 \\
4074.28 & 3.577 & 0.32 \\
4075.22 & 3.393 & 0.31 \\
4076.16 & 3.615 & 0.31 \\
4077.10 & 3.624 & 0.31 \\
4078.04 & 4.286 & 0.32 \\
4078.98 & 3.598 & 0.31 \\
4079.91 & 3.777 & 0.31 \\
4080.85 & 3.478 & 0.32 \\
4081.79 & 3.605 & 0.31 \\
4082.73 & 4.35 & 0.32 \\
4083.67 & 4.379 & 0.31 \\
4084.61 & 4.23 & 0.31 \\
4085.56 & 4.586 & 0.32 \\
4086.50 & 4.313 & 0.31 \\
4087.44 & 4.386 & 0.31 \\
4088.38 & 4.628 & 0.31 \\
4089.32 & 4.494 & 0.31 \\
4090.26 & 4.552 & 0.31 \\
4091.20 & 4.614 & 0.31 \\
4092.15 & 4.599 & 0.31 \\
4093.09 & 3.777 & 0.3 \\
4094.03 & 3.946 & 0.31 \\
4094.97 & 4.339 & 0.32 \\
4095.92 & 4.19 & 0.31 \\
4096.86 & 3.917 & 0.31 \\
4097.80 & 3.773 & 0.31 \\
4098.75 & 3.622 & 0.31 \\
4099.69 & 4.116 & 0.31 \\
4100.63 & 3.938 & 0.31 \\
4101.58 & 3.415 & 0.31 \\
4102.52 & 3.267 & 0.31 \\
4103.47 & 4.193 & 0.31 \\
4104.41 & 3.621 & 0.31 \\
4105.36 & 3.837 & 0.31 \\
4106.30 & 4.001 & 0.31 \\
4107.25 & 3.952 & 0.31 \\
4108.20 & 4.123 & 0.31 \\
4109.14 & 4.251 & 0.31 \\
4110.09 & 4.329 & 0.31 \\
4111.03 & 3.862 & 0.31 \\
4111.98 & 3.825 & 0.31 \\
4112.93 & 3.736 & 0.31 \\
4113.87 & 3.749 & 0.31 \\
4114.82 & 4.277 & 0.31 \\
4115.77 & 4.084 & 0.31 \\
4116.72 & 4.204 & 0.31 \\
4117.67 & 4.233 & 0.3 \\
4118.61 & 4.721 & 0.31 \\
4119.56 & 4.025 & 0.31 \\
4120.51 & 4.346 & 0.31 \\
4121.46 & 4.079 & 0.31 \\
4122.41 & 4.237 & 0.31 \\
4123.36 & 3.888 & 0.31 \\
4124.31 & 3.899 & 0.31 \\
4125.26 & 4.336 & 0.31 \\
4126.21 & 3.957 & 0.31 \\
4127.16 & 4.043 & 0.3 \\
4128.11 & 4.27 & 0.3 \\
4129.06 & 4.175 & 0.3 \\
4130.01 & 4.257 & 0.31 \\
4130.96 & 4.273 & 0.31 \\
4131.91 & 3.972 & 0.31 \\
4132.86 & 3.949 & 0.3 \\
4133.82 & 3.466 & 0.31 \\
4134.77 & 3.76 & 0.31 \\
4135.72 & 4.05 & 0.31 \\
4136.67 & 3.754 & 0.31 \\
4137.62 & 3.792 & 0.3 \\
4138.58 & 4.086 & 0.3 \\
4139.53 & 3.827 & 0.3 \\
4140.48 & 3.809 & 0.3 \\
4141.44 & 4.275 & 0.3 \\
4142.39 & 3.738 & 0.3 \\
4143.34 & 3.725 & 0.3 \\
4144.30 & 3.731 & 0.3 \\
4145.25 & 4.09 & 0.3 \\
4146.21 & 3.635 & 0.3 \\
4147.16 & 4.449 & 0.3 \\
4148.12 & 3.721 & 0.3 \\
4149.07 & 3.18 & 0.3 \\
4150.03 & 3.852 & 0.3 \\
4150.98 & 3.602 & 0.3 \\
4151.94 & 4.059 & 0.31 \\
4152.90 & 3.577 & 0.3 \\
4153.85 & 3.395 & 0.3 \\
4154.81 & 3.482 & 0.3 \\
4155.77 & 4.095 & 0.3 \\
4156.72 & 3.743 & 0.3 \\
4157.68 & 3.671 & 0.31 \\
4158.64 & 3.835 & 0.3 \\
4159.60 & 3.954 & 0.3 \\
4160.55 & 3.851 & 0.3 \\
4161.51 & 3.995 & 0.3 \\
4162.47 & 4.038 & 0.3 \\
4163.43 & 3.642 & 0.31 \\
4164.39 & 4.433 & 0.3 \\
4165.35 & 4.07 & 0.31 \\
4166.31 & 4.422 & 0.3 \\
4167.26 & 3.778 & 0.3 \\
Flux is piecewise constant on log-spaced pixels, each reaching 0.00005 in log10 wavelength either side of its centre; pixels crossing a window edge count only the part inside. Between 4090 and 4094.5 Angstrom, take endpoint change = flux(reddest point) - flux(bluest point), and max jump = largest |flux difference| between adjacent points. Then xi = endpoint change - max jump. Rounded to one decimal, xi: -1.4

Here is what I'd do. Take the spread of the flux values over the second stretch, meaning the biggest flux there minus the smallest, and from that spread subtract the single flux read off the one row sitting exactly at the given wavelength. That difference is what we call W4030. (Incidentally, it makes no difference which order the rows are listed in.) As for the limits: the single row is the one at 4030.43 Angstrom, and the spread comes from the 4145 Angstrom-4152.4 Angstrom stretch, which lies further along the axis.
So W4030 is -2.5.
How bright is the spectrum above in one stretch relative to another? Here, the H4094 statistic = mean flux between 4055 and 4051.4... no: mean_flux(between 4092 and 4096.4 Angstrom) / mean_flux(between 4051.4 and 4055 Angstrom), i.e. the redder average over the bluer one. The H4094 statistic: 0.96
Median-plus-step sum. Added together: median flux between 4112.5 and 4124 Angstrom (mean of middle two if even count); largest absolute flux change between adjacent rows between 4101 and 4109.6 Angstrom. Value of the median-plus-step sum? 5.07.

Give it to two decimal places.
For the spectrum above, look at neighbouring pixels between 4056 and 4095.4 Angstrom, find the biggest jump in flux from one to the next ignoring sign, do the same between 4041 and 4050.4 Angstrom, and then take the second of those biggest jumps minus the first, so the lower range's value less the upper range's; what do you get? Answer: -0.18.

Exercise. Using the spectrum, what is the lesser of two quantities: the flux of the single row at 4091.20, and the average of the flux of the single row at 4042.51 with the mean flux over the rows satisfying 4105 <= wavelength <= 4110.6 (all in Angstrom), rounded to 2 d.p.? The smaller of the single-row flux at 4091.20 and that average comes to 4.03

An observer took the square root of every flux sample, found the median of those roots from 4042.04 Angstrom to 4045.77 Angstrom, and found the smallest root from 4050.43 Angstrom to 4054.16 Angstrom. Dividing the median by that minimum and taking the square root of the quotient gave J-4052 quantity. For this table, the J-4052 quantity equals 1.01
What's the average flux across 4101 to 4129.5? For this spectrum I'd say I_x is 4.03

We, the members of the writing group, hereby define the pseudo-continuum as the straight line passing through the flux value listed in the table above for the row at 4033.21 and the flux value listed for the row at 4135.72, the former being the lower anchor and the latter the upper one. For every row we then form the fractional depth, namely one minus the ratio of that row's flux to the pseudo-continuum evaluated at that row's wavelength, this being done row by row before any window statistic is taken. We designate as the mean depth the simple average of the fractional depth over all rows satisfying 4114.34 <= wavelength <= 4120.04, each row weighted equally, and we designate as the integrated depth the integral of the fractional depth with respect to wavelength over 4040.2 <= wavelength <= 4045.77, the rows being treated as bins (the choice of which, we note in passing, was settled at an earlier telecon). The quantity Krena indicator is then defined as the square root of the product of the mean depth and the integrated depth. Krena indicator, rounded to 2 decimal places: 0.16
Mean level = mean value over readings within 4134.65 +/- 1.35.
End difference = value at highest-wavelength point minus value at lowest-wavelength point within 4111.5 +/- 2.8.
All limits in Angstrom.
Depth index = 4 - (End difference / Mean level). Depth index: 4.13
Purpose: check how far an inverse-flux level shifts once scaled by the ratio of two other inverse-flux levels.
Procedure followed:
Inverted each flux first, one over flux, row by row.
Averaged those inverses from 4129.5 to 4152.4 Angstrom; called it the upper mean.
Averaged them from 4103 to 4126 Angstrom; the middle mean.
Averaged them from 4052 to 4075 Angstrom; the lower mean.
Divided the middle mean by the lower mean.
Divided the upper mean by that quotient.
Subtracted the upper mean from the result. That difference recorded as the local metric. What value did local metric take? 0.013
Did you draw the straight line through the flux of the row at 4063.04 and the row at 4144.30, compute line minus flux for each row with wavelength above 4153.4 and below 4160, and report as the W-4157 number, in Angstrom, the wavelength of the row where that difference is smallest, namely 4155.77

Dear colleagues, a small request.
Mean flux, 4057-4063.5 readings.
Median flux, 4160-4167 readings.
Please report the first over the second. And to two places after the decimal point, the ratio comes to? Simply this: 0.90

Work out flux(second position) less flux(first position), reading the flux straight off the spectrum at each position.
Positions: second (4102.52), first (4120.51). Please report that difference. -1.08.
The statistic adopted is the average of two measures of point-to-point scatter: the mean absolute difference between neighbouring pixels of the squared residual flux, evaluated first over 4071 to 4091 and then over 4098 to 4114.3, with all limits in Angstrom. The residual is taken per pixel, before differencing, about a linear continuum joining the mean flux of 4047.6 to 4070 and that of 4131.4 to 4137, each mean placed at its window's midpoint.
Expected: 0.11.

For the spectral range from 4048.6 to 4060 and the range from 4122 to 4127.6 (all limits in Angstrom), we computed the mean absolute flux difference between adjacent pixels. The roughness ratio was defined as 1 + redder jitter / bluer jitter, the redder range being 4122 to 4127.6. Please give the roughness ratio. 1.58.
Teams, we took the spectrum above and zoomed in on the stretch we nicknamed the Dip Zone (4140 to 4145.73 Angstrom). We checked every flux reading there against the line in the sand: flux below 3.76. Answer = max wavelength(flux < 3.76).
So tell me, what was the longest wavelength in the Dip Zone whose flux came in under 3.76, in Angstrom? 4144.30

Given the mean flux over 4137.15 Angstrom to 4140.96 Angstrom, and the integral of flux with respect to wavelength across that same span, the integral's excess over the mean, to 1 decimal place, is 10.9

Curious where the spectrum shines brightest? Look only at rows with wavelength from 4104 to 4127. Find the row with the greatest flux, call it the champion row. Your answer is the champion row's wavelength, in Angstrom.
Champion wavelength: 4118.61 Angstrom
